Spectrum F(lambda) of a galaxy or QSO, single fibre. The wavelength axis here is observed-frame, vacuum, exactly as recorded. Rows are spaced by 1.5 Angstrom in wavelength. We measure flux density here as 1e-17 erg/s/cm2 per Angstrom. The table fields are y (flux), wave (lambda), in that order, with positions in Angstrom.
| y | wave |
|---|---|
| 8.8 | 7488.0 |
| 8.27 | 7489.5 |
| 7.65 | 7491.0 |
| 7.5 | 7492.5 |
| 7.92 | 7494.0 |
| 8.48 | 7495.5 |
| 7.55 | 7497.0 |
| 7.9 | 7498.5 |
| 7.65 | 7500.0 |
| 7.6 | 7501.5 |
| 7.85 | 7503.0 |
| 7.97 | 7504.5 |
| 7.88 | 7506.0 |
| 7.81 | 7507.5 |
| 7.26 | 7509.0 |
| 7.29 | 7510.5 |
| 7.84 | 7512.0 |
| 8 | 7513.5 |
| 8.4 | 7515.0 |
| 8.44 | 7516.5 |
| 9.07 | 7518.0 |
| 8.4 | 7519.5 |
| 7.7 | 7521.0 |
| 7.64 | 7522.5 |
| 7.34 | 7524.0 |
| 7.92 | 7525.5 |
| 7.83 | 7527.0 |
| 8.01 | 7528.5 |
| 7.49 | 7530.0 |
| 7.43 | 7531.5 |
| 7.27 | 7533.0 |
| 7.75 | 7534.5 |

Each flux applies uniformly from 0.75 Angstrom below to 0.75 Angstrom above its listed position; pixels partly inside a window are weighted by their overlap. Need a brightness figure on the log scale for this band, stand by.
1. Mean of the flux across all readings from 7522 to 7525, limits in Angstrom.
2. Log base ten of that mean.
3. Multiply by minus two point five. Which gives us -2.19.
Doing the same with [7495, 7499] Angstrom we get -2.25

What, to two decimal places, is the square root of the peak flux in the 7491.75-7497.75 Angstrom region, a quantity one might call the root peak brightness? 2.91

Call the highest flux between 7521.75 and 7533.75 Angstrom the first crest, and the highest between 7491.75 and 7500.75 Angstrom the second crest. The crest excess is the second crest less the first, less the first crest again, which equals -7.5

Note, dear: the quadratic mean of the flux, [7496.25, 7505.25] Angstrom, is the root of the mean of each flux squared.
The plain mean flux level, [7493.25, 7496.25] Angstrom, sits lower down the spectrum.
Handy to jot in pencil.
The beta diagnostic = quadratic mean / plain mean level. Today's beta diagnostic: 0.95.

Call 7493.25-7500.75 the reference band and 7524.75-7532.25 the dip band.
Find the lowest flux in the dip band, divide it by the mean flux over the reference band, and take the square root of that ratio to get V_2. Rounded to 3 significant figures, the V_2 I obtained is 0.970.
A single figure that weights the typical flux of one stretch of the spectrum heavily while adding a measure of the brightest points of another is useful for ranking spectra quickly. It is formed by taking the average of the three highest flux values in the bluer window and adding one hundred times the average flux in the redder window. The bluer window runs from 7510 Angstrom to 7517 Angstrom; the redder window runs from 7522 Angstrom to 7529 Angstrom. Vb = 783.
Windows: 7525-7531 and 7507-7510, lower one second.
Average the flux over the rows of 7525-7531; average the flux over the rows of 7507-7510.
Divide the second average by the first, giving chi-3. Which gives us 0.96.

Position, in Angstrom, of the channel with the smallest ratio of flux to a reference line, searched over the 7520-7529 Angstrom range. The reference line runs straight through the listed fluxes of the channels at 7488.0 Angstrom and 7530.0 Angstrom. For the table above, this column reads 7524.0 Angstrom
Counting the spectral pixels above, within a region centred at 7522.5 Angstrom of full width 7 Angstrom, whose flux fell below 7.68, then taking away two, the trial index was 0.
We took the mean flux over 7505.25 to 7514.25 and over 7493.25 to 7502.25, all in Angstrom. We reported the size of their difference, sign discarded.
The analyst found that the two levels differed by 0.17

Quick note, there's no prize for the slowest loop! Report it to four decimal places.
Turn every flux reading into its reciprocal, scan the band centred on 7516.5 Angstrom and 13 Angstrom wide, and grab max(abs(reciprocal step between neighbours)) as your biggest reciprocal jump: 0.0108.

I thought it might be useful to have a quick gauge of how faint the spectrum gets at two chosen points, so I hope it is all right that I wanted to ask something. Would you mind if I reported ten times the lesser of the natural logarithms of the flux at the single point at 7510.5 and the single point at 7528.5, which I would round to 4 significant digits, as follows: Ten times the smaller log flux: 19.87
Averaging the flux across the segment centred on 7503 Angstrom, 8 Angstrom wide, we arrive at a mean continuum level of 7.79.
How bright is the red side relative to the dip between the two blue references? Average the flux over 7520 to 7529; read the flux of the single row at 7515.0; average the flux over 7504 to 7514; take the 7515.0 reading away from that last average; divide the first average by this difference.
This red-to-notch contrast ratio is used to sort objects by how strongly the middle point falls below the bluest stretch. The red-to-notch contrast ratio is -11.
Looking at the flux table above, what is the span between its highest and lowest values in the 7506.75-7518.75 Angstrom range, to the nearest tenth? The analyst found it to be 1.8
